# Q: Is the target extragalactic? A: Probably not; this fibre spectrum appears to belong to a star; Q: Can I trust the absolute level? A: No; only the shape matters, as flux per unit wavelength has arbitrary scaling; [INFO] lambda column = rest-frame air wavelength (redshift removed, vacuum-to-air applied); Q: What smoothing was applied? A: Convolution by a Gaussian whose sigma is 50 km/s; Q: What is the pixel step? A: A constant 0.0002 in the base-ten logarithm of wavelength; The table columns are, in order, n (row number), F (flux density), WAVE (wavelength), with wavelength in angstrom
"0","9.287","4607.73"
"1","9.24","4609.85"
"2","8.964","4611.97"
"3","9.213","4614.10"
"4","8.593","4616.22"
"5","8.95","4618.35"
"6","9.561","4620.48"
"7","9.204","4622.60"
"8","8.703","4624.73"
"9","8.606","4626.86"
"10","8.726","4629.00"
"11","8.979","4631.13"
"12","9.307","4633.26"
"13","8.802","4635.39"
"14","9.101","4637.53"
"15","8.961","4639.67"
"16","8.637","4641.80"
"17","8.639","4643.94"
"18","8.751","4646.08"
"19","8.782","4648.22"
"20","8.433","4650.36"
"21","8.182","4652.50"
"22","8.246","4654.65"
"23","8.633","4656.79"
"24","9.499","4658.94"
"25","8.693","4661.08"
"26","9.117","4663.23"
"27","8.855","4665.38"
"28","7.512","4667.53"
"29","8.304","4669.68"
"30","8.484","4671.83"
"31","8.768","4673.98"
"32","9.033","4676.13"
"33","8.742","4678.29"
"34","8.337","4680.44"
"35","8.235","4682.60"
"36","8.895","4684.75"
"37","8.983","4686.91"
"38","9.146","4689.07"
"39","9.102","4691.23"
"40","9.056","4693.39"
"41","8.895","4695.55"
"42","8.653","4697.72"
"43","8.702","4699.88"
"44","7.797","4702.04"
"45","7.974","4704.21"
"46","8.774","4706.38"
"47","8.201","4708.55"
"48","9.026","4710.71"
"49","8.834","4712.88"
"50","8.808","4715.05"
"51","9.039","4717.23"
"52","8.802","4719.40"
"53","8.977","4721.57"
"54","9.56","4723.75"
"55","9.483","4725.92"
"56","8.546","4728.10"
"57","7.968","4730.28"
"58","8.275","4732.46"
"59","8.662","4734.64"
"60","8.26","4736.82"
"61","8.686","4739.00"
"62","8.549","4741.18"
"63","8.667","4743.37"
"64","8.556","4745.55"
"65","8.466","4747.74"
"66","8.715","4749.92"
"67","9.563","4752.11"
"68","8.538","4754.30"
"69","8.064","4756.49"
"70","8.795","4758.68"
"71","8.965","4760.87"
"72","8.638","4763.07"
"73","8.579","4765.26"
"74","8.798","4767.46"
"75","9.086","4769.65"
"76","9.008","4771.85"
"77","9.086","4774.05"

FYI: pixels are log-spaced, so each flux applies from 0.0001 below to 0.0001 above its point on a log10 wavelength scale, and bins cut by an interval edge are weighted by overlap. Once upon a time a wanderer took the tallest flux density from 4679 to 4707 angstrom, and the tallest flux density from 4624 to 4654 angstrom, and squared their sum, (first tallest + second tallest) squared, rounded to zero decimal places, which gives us 341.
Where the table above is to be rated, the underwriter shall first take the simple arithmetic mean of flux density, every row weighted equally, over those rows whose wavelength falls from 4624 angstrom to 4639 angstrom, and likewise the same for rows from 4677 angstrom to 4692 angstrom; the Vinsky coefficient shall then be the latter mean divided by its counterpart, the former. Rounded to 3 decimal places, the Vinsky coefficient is 0.987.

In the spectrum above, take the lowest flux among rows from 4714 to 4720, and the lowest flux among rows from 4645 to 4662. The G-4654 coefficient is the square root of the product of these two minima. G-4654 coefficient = 8.49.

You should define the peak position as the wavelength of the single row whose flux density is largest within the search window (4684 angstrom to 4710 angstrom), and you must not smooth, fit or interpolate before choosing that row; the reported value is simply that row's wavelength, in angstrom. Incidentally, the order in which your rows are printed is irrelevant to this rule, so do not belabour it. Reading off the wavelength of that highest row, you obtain 4689.07 angstrom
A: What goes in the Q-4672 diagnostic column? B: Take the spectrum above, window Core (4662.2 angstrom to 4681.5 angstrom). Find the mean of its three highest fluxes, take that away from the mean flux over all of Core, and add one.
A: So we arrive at 0.571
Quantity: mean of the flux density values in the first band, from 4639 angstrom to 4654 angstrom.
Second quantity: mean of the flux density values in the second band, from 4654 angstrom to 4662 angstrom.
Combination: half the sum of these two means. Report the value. 8.70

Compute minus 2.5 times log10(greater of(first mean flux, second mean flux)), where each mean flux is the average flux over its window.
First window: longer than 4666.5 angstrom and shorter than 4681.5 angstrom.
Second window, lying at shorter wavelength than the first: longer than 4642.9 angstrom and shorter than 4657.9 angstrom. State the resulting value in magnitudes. -2.33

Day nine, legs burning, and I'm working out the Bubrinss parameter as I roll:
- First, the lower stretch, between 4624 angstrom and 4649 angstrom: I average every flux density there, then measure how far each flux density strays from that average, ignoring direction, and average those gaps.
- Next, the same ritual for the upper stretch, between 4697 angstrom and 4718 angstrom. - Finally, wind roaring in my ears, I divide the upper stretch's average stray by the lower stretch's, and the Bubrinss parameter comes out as 2.1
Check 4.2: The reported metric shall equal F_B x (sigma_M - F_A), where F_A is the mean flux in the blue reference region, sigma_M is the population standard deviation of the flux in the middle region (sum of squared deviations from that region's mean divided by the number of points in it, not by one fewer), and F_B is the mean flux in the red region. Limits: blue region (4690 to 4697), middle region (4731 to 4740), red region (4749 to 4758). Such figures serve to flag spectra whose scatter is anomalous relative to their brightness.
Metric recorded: -77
